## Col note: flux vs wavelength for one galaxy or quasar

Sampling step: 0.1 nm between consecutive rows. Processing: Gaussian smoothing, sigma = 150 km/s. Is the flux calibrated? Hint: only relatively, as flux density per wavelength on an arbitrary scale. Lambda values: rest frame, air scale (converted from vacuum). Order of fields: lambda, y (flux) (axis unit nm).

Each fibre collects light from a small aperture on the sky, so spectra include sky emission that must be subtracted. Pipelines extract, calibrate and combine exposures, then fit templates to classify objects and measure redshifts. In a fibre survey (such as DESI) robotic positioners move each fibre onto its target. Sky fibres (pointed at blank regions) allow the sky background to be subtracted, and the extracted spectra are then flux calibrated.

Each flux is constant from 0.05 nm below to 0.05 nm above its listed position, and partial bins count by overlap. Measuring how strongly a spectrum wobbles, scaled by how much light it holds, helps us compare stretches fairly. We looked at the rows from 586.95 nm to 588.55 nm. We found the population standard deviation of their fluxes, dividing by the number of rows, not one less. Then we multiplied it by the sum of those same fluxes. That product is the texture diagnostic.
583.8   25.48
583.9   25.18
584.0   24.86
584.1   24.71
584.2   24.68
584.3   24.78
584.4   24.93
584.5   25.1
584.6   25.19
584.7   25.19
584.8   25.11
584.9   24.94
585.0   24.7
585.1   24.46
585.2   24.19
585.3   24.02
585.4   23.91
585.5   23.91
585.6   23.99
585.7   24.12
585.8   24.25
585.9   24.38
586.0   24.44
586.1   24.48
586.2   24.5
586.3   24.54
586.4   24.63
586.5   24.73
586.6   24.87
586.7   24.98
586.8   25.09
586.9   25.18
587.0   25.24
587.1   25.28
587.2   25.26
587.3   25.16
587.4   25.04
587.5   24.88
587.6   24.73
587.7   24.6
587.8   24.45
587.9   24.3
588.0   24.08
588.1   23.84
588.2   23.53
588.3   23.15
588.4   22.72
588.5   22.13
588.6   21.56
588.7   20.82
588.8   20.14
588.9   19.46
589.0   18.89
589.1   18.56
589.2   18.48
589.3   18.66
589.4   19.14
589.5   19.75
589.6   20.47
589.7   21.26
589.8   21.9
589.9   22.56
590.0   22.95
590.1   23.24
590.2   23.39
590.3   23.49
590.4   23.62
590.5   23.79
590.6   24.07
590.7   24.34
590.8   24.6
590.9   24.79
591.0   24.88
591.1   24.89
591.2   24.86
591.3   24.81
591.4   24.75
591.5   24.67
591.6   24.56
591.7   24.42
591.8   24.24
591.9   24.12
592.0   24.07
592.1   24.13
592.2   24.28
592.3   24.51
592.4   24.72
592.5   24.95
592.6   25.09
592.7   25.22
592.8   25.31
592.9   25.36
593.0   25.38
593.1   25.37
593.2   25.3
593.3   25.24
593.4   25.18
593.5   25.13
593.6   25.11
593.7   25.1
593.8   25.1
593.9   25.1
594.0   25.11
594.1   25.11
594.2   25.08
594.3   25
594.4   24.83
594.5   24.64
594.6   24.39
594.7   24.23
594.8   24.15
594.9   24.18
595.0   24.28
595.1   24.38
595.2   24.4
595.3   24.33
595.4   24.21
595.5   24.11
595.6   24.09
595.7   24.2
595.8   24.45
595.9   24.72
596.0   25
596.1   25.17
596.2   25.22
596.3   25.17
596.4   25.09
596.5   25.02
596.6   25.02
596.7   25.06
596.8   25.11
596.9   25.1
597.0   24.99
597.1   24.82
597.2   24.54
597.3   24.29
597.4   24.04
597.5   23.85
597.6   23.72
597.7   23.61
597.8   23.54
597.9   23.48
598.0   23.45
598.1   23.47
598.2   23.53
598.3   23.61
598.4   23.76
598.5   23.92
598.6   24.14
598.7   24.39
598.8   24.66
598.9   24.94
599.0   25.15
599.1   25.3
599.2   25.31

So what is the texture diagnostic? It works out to 364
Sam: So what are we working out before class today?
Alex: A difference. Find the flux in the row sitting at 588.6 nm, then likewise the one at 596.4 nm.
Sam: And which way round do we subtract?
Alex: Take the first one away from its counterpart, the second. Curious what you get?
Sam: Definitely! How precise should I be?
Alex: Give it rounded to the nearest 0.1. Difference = 3.5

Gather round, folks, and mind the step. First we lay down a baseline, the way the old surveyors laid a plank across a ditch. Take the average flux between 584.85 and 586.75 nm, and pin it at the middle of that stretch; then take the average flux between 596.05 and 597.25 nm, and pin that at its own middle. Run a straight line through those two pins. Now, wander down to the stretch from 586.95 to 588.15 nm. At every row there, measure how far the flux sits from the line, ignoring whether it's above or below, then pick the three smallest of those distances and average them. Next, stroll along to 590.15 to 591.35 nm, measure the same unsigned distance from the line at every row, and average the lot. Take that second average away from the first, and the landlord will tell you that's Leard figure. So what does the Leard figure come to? -0.39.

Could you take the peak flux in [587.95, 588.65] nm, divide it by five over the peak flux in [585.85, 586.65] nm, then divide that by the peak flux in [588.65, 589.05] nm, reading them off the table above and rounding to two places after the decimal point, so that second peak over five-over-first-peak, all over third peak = 5.75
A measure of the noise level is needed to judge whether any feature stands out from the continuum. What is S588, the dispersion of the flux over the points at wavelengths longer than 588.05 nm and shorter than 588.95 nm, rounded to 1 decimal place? 1.5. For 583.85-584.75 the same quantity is 0.2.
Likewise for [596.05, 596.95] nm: 0.1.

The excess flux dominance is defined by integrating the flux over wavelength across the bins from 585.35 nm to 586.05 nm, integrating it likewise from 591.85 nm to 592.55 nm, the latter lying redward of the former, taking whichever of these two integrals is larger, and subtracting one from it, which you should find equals 16.1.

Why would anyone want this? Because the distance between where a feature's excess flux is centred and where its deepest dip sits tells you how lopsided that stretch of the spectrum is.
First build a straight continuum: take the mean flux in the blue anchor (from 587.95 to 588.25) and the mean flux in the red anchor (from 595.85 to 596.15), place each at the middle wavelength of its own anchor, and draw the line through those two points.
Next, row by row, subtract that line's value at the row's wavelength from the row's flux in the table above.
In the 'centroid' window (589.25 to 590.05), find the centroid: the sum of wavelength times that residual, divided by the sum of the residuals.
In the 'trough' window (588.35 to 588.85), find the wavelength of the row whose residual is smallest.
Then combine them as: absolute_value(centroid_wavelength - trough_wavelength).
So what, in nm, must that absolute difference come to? 0.75 nm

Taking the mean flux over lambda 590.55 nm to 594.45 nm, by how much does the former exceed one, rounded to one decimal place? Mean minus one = 23.8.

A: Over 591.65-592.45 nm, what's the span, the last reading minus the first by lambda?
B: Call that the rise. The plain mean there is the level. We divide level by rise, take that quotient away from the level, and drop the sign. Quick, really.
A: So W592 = 57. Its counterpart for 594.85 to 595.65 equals 294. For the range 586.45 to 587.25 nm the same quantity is 22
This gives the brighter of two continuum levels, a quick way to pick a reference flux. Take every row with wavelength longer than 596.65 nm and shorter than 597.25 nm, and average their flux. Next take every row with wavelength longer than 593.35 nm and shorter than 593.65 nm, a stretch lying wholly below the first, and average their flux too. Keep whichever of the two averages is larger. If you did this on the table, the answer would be 25.1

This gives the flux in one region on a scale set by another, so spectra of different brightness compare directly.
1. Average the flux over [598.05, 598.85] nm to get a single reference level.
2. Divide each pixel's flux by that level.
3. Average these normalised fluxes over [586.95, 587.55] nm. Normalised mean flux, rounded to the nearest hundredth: 1.05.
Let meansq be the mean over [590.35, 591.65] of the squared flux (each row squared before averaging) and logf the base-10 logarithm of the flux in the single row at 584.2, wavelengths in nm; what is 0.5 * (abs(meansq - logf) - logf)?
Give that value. 299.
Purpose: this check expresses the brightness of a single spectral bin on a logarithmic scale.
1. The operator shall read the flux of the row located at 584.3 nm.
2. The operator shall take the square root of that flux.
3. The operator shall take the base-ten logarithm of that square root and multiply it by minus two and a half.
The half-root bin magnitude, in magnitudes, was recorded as -1.74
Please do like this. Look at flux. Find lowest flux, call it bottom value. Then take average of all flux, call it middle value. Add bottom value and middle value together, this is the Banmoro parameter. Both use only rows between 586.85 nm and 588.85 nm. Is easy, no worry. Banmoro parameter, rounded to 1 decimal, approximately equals 43.9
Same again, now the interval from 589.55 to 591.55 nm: 44.1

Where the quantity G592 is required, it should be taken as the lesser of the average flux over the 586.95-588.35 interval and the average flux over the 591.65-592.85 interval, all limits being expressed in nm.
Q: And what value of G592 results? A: 24.5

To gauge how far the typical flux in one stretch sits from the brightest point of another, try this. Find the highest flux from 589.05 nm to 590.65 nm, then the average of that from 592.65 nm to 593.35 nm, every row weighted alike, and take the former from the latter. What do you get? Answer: 1.2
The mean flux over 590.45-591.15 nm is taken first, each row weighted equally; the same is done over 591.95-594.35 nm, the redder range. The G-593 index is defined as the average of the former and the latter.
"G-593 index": 24.7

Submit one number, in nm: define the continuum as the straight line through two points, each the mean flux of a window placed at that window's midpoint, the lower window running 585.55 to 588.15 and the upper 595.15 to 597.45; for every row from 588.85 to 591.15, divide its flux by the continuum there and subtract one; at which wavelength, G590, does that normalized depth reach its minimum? 589.2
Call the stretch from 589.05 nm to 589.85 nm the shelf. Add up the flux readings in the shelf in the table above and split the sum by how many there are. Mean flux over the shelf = 19.8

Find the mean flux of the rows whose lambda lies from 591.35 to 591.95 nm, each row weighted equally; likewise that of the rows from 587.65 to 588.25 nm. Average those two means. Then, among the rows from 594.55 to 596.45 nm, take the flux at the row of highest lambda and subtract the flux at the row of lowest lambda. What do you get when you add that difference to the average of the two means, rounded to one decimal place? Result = 25.0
